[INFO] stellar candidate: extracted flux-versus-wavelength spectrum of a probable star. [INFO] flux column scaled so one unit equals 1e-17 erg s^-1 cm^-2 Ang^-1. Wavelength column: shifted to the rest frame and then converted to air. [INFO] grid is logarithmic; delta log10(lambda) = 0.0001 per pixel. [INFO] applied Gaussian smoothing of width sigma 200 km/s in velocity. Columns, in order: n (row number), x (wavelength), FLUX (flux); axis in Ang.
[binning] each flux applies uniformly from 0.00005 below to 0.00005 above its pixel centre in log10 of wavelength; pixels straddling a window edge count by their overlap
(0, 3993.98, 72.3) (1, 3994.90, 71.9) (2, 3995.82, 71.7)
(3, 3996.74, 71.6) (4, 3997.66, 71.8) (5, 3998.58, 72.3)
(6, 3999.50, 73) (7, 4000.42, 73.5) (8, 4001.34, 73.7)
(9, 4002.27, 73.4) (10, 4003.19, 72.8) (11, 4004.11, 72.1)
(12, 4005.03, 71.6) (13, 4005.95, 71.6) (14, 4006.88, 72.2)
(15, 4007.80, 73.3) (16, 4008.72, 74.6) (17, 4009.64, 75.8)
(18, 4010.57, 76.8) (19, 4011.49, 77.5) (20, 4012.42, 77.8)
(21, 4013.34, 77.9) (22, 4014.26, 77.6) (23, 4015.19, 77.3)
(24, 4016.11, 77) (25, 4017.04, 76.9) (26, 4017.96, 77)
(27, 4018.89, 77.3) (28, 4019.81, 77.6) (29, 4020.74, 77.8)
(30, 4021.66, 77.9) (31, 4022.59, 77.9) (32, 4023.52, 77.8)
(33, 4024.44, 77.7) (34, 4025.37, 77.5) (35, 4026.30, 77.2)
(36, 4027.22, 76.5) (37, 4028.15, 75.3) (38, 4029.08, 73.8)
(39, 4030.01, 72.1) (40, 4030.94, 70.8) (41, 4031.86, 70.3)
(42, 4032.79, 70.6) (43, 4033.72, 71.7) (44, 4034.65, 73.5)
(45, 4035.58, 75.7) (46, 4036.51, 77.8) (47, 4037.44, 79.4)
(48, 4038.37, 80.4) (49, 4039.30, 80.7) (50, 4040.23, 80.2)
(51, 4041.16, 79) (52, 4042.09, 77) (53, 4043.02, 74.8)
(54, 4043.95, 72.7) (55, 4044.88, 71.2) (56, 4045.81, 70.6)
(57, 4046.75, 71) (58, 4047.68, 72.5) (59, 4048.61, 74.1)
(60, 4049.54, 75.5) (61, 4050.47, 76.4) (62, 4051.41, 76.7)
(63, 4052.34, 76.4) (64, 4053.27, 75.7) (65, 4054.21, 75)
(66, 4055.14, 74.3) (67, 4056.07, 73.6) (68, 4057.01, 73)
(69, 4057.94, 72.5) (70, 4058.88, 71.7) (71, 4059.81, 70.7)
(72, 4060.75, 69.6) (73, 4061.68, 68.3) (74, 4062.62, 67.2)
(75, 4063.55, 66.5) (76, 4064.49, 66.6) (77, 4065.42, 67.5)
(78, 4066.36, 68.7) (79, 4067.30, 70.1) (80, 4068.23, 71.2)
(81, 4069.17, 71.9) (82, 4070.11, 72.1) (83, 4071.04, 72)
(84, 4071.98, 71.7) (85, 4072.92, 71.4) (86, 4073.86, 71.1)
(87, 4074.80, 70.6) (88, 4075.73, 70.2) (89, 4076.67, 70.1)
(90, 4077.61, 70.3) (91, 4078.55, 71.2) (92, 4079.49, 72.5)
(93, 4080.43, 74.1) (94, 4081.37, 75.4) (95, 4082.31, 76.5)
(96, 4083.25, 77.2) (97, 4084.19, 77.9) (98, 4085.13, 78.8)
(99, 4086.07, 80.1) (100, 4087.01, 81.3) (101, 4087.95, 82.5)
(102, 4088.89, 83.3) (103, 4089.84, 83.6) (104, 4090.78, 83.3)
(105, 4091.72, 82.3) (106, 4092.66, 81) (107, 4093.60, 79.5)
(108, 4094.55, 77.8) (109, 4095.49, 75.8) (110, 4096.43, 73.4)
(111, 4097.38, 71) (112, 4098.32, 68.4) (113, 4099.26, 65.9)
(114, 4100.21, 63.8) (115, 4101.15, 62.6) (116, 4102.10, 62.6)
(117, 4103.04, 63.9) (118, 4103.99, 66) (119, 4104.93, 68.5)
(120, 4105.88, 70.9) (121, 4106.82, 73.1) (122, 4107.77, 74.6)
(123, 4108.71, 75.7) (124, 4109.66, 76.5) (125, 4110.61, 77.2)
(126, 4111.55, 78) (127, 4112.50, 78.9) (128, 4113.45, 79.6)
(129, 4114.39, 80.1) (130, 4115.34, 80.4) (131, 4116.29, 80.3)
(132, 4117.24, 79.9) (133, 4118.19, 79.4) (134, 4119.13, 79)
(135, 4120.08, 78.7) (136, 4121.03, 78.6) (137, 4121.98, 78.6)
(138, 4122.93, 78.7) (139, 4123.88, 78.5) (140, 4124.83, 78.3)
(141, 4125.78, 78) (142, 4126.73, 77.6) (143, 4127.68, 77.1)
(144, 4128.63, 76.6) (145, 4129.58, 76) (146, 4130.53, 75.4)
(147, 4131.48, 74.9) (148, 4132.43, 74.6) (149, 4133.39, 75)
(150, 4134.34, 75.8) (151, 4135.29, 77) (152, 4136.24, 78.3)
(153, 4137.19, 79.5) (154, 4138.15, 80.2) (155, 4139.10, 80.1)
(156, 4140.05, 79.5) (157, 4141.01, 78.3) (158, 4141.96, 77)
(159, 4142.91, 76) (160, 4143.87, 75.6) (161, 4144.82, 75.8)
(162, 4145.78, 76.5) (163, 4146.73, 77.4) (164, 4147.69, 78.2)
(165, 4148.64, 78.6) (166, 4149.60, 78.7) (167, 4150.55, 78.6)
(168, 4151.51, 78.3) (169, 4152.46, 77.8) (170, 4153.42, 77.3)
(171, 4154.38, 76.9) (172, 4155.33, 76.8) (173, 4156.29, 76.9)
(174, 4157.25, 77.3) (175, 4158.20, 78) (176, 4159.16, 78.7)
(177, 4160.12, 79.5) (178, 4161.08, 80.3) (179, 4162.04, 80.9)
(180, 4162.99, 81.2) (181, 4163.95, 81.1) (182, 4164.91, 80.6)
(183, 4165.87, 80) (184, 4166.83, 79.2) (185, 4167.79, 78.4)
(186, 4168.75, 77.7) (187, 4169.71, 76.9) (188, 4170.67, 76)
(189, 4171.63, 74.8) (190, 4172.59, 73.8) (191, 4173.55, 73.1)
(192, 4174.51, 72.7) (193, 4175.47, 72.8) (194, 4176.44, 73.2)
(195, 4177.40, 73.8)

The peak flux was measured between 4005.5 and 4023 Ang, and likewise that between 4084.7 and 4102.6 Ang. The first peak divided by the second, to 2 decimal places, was 0.93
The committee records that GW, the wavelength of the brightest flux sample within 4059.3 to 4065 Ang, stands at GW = 4059.81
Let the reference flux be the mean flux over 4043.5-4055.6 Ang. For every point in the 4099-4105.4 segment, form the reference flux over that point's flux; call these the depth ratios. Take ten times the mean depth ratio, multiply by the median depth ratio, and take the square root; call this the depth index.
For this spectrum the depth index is 3.64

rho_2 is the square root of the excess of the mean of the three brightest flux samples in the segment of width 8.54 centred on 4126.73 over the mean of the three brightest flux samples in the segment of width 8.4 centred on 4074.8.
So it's 2.6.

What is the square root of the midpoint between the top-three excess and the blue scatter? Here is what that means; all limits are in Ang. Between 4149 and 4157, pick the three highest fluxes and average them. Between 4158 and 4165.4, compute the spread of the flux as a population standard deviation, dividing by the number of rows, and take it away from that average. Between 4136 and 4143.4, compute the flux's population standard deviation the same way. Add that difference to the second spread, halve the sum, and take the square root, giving 6.28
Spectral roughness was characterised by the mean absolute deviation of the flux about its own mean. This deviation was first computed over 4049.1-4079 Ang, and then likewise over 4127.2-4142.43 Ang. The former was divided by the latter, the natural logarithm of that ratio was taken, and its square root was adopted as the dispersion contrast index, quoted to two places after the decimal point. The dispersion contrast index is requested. 0.57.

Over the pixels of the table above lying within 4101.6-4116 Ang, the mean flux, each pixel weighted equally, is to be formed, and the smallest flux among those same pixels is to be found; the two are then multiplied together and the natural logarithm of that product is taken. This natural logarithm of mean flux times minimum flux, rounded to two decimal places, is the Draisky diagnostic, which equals 8.44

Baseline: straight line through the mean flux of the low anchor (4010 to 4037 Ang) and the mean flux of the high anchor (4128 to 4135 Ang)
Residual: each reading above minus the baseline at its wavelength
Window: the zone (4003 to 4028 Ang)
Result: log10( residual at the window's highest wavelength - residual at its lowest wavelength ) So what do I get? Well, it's 0.58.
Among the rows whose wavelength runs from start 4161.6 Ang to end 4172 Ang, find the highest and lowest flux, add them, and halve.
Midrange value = 78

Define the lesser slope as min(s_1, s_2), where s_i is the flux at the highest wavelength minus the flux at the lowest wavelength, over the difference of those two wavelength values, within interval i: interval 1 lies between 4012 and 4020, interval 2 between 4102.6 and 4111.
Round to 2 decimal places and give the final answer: -0.03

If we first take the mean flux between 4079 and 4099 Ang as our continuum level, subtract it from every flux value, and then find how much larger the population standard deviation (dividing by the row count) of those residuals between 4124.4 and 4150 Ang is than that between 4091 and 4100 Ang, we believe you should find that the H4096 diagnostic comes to -3.8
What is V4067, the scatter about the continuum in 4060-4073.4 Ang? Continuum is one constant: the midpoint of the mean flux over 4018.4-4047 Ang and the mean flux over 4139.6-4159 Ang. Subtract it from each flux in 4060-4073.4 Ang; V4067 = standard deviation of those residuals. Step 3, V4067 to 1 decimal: 2.1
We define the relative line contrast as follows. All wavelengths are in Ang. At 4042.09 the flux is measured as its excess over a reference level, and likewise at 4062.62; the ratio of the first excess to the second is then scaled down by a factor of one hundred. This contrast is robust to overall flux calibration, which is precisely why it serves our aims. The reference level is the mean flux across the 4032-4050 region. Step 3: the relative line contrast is 0.00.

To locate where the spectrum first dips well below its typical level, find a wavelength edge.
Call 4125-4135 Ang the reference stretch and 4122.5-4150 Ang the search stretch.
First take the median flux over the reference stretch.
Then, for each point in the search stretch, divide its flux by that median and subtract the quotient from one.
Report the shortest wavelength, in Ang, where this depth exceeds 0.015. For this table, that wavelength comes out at 4132.43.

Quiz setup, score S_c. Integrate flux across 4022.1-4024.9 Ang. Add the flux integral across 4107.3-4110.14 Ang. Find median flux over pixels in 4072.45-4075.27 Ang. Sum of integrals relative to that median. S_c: 6.1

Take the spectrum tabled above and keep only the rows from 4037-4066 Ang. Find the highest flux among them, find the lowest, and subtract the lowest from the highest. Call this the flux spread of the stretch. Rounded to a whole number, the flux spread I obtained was 14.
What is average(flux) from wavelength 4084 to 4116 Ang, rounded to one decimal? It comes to 75.2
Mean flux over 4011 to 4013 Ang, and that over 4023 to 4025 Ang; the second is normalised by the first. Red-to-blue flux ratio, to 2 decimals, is 1.00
